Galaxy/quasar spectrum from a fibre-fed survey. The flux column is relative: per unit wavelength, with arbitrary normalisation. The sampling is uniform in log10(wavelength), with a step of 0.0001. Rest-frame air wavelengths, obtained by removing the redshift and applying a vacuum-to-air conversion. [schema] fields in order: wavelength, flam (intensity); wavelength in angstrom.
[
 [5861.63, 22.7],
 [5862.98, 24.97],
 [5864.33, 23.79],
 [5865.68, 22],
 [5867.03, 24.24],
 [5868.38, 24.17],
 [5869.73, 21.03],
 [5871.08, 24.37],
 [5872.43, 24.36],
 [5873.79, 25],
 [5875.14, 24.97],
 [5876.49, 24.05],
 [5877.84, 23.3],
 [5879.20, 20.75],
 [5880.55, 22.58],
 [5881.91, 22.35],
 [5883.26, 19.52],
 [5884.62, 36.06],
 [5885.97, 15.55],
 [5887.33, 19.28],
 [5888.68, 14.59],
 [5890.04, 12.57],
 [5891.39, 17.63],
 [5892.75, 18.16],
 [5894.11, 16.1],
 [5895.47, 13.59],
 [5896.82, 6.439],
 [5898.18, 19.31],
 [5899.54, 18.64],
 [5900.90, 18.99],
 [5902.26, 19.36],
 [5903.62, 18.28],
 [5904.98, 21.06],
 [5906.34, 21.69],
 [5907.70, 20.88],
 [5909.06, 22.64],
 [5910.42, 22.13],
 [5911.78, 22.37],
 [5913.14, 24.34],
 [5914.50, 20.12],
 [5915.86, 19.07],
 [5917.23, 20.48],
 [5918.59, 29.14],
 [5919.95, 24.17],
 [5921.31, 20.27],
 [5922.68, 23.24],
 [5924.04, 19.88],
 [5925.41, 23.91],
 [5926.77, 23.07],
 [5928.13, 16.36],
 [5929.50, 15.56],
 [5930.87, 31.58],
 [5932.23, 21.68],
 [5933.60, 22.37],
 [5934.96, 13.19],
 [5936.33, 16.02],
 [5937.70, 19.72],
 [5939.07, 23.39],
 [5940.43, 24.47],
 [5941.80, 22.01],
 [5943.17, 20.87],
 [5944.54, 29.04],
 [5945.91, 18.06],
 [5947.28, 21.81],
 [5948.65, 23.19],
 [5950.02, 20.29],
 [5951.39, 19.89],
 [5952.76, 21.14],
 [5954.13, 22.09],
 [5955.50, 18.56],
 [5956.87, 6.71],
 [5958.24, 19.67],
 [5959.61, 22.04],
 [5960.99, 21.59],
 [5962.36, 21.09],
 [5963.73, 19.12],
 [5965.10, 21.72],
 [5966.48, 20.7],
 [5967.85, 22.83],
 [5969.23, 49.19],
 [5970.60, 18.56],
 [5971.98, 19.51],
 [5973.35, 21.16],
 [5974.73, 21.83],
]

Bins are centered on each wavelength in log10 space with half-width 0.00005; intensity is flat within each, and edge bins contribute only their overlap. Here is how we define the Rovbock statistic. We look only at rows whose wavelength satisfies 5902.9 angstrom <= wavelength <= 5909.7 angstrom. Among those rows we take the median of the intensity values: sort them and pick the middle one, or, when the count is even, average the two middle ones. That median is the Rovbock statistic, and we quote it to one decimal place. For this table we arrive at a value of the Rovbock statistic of 21.1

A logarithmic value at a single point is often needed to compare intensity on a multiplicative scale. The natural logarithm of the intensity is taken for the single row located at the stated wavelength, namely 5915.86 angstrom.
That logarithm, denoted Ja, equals 2.95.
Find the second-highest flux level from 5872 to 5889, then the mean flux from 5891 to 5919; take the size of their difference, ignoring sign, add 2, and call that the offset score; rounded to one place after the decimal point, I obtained 7.5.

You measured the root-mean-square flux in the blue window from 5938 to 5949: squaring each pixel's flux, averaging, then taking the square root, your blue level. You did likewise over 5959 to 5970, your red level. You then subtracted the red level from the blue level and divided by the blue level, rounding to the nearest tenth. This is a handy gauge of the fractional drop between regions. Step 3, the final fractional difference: -0.1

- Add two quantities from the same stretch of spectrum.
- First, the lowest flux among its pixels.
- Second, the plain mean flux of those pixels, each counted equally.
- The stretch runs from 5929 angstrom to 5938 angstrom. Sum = 33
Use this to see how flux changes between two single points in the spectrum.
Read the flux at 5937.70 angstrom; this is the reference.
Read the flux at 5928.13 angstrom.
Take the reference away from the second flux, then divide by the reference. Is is -0.17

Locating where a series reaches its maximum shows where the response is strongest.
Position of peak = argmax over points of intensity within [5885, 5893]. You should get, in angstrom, 5887.33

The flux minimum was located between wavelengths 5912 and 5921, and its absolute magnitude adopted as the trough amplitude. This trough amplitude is 19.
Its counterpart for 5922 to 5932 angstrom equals 16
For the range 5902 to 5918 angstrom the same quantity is 18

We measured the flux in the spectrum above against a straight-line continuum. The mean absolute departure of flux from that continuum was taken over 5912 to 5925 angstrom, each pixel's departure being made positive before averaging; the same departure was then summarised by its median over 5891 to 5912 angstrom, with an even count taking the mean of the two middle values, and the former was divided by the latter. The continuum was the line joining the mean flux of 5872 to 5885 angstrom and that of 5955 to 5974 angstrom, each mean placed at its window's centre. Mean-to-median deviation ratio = 0.60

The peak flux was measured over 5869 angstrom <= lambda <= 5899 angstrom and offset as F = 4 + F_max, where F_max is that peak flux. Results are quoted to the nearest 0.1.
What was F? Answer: 40.1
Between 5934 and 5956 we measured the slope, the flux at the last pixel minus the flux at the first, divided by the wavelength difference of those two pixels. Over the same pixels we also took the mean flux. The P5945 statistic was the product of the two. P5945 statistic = 5.5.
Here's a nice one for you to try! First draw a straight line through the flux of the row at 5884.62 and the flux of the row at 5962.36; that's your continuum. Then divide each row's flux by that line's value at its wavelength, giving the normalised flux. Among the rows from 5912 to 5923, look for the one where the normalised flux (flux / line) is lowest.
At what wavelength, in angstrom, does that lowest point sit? 5915.86 angstrom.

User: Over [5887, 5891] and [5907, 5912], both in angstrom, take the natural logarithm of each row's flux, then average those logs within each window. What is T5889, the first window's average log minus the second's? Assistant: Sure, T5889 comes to -0.37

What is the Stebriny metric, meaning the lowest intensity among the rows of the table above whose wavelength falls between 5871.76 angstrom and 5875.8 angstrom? 24.36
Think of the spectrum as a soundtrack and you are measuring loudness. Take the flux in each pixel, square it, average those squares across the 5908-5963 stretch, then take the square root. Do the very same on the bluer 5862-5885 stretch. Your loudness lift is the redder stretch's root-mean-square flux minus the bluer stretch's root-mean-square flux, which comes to -2.6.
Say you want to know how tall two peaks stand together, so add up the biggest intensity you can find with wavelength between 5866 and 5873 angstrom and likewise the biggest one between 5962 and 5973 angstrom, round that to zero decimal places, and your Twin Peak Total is 74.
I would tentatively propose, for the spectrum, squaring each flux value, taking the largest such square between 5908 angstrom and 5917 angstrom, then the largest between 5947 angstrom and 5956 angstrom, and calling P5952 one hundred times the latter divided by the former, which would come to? 91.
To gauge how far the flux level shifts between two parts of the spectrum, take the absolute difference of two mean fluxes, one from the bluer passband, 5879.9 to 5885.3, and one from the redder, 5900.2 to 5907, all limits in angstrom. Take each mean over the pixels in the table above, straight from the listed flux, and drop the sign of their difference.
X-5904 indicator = 5.3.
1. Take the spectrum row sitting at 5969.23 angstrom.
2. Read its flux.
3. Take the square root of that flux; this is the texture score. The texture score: 7.0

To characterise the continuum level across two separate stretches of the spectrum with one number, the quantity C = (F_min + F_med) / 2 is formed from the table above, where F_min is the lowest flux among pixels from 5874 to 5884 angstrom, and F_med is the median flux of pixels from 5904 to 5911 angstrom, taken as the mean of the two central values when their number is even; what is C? 20.6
